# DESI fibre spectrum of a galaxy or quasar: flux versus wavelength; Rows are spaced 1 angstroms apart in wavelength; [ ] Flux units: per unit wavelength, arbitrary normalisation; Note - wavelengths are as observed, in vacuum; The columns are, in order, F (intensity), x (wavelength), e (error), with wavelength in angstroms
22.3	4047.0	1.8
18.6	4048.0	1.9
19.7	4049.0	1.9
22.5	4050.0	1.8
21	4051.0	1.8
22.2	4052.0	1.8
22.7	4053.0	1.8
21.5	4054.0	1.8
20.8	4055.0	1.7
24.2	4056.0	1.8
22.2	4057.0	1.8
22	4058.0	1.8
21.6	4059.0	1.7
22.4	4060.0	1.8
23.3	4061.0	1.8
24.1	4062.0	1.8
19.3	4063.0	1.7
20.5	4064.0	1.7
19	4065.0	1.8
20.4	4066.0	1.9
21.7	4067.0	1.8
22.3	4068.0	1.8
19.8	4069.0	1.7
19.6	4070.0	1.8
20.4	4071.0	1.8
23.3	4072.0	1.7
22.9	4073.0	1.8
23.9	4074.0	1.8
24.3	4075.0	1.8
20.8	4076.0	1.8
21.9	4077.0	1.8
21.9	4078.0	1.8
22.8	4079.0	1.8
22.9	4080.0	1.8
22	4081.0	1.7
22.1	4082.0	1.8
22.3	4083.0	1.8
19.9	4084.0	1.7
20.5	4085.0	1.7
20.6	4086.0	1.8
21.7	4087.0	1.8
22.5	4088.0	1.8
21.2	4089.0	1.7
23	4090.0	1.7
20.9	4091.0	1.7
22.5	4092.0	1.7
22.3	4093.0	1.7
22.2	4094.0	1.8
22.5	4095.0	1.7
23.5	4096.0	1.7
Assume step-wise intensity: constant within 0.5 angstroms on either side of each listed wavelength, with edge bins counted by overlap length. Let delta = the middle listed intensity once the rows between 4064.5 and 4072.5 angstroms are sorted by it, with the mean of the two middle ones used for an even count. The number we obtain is 20.4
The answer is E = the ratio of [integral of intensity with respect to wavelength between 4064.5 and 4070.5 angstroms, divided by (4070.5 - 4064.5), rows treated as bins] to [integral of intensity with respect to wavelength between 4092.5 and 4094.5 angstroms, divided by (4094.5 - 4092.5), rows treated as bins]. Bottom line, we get 0.92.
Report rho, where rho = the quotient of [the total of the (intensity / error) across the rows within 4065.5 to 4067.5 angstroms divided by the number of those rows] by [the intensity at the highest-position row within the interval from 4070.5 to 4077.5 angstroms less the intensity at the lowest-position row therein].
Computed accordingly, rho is 8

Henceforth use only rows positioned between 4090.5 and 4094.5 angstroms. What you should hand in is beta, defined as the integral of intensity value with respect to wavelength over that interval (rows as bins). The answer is 88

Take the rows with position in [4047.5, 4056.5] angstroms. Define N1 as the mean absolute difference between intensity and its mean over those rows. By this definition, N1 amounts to 1.28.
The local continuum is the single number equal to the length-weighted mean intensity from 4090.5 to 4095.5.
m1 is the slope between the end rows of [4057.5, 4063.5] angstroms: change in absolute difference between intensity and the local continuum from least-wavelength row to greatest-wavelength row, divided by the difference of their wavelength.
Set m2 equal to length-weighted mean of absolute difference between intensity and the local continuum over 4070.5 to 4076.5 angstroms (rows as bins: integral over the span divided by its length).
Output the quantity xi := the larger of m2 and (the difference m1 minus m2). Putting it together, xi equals 1.51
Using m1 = 0.5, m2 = 1.51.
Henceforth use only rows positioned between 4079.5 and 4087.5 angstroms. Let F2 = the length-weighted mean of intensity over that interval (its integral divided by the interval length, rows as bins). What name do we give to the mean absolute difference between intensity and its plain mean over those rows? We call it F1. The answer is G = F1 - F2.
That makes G -20.6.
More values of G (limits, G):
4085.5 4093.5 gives -21.1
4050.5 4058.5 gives -21.3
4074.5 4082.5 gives -21.6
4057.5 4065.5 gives -20.1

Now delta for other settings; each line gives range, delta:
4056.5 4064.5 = 22.1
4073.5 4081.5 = 22.4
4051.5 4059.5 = 22.1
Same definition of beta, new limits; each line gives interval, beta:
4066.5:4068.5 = 44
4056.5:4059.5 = 66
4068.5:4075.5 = 154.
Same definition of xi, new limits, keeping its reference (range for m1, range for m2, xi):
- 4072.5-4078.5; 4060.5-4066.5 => 2.06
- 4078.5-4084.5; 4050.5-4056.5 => 0.97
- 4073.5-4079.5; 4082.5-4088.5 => 1.04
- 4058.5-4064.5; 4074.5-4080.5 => 0.90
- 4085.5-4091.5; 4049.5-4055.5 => 0.68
